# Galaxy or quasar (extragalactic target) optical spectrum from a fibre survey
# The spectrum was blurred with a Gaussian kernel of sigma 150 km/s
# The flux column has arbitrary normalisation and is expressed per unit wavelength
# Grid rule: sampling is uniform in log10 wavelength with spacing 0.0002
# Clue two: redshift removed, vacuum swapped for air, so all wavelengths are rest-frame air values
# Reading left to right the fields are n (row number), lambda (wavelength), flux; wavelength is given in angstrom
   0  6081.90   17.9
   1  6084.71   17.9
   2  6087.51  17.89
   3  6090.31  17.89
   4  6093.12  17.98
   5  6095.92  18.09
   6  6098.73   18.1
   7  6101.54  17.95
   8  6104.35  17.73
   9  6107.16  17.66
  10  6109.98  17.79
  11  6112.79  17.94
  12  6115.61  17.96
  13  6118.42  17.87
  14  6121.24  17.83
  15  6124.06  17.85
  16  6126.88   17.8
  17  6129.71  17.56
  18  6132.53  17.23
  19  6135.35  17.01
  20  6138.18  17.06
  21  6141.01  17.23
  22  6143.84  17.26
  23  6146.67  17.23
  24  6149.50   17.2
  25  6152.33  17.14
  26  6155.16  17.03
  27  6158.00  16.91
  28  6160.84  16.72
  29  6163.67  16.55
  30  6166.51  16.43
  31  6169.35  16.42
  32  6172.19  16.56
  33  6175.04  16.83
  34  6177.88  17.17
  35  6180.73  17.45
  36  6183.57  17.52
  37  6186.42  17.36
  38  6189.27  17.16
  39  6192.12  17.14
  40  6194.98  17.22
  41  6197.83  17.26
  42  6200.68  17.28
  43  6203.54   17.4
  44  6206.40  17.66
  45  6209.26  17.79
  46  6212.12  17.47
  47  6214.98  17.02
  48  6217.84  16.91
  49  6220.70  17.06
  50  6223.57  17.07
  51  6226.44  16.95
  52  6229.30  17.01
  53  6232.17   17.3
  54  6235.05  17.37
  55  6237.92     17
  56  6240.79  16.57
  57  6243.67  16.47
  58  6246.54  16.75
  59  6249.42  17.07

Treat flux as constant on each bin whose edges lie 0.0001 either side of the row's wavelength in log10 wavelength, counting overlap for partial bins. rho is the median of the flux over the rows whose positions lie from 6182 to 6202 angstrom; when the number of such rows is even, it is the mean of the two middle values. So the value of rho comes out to 17.26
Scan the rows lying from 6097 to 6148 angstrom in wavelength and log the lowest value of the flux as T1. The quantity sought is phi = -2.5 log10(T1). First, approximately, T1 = 17.01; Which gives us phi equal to -3.08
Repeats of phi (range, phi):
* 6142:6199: -3.04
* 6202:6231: -3.07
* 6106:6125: -3.12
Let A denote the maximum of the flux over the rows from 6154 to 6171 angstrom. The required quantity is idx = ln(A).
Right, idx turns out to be 2.83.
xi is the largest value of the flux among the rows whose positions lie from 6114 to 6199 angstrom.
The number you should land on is 17.96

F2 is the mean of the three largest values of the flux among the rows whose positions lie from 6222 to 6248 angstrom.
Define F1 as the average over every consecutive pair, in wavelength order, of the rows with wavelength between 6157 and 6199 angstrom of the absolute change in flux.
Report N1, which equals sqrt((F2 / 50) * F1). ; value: 0.227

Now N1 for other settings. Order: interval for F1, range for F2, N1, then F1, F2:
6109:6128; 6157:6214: 0.148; 0.06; 17.7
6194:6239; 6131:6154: 0.241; 0.17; 17.2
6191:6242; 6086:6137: 0.254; 0.18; 18.1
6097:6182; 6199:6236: 0.216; 0.13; 17.6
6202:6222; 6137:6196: 0.287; 0.24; 17.4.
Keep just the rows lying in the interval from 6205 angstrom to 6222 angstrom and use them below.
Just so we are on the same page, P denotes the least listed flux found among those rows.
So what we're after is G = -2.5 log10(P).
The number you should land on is -3.07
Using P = 16.91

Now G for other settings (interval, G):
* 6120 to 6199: -3.04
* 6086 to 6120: -3.12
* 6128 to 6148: -3.08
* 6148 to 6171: -3.04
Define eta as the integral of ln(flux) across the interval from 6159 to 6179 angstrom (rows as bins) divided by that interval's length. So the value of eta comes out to 2.81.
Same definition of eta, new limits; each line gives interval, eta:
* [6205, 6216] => 2.86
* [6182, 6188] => 2.86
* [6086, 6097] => 2.89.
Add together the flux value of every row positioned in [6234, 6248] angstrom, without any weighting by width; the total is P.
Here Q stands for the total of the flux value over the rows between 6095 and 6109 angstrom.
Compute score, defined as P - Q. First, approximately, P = 84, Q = 90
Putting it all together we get -5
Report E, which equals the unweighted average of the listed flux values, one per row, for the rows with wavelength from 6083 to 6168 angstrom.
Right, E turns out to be 17.49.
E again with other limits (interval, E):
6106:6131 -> 17.81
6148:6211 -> 17.10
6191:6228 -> 17.25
